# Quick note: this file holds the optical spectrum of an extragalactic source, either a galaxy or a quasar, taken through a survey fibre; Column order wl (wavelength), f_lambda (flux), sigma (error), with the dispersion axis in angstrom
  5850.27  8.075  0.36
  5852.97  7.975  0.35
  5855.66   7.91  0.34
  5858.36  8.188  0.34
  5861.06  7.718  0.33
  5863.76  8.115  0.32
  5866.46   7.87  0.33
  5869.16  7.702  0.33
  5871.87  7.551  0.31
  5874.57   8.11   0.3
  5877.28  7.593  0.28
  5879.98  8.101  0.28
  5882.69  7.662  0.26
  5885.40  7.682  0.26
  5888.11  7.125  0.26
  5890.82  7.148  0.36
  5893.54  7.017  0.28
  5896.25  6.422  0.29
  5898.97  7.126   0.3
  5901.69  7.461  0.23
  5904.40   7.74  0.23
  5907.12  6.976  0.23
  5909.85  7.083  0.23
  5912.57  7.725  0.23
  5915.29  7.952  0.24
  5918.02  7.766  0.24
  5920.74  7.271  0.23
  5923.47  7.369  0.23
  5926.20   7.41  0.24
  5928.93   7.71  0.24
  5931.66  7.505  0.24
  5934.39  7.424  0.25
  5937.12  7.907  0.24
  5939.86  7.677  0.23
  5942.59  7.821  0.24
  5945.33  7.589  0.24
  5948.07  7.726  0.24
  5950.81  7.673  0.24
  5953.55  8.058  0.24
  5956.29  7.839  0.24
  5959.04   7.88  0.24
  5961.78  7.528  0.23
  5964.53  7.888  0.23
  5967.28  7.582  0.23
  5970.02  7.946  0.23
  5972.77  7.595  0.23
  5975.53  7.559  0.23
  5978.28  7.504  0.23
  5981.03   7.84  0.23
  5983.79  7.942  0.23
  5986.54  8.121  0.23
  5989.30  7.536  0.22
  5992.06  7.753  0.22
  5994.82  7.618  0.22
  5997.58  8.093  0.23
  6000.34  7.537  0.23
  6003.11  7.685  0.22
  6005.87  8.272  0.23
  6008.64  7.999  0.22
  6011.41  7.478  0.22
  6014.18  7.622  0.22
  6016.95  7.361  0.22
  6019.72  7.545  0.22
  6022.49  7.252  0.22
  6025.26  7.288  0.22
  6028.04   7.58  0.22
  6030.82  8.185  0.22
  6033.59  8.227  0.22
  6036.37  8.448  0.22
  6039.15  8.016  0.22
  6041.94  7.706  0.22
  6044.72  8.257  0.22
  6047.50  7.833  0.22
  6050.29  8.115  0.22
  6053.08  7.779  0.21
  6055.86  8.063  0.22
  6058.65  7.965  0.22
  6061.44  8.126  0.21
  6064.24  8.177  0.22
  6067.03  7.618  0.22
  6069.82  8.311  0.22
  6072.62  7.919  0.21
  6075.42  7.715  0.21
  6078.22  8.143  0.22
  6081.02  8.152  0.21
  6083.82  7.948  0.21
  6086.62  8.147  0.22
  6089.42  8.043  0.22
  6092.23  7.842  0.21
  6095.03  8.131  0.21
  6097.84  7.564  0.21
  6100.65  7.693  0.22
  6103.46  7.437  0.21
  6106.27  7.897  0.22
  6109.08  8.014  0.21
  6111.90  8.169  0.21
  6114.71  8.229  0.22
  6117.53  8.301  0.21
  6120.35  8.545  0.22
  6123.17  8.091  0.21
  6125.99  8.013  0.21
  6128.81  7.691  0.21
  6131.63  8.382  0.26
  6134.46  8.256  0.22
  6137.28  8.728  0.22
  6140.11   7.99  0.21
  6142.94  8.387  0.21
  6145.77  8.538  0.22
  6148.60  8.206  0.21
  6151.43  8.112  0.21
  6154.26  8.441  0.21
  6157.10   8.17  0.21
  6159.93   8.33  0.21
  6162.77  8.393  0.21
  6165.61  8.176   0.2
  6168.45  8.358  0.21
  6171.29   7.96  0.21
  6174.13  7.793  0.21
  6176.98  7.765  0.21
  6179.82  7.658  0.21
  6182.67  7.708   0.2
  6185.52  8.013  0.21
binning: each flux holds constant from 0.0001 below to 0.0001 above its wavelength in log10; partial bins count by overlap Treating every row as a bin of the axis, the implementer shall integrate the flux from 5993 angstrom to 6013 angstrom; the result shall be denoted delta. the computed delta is 156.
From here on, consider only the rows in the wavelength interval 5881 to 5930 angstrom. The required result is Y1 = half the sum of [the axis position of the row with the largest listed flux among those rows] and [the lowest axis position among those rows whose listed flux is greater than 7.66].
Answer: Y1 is 5899.0 angstrom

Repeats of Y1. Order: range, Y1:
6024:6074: 6033.6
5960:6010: 5985.2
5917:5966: 5935.8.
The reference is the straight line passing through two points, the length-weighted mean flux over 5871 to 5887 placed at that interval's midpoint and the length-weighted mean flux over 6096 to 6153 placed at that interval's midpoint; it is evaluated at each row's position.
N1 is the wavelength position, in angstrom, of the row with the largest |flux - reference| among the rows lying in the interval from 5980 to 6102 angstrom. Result 6022.49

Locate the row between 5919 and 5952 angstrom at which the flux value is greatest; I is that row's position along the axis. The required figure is 5937.12 angstrom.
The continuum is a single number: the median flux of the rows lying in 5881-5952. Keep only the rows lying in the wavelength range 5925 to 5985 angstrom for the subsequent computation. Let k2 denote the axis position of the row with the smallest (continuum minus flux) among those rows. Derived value 5953.55 angstrom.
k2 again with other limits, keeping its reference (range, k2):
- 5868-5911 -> 5874.57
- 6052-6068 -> 6064.24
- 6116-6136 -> 6120.35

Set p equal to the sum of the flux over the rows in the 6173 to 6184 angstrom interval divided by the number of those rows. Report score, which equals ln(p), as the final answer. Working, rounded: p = 7.73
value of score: 2.05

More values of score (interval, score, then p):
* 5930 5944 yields 2.04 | 7.67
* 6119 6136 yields 2.10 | 8.16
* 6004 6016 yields 2.06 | 7.84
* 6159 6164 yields 2.12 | 8.36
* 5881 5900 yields 1.97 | 7.17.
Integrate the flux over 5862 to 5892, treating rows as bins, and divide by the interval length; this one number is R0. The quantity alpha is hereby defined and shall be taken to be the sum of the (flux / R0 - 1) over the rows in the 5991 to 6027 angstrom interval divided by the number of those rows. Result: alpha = -0.01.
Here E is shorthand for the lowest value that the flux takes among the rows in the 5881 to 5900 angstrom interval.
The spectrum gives 6.422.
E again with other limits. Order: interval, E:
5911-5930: 7.271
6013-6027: 7.252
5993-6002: 7.537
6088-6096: 7.842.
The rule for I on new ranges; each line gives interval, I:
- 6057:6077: 6069.82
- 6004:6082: 6036.37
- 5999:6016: 6005.87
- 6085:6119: 6117.53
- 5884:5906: 5904.40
